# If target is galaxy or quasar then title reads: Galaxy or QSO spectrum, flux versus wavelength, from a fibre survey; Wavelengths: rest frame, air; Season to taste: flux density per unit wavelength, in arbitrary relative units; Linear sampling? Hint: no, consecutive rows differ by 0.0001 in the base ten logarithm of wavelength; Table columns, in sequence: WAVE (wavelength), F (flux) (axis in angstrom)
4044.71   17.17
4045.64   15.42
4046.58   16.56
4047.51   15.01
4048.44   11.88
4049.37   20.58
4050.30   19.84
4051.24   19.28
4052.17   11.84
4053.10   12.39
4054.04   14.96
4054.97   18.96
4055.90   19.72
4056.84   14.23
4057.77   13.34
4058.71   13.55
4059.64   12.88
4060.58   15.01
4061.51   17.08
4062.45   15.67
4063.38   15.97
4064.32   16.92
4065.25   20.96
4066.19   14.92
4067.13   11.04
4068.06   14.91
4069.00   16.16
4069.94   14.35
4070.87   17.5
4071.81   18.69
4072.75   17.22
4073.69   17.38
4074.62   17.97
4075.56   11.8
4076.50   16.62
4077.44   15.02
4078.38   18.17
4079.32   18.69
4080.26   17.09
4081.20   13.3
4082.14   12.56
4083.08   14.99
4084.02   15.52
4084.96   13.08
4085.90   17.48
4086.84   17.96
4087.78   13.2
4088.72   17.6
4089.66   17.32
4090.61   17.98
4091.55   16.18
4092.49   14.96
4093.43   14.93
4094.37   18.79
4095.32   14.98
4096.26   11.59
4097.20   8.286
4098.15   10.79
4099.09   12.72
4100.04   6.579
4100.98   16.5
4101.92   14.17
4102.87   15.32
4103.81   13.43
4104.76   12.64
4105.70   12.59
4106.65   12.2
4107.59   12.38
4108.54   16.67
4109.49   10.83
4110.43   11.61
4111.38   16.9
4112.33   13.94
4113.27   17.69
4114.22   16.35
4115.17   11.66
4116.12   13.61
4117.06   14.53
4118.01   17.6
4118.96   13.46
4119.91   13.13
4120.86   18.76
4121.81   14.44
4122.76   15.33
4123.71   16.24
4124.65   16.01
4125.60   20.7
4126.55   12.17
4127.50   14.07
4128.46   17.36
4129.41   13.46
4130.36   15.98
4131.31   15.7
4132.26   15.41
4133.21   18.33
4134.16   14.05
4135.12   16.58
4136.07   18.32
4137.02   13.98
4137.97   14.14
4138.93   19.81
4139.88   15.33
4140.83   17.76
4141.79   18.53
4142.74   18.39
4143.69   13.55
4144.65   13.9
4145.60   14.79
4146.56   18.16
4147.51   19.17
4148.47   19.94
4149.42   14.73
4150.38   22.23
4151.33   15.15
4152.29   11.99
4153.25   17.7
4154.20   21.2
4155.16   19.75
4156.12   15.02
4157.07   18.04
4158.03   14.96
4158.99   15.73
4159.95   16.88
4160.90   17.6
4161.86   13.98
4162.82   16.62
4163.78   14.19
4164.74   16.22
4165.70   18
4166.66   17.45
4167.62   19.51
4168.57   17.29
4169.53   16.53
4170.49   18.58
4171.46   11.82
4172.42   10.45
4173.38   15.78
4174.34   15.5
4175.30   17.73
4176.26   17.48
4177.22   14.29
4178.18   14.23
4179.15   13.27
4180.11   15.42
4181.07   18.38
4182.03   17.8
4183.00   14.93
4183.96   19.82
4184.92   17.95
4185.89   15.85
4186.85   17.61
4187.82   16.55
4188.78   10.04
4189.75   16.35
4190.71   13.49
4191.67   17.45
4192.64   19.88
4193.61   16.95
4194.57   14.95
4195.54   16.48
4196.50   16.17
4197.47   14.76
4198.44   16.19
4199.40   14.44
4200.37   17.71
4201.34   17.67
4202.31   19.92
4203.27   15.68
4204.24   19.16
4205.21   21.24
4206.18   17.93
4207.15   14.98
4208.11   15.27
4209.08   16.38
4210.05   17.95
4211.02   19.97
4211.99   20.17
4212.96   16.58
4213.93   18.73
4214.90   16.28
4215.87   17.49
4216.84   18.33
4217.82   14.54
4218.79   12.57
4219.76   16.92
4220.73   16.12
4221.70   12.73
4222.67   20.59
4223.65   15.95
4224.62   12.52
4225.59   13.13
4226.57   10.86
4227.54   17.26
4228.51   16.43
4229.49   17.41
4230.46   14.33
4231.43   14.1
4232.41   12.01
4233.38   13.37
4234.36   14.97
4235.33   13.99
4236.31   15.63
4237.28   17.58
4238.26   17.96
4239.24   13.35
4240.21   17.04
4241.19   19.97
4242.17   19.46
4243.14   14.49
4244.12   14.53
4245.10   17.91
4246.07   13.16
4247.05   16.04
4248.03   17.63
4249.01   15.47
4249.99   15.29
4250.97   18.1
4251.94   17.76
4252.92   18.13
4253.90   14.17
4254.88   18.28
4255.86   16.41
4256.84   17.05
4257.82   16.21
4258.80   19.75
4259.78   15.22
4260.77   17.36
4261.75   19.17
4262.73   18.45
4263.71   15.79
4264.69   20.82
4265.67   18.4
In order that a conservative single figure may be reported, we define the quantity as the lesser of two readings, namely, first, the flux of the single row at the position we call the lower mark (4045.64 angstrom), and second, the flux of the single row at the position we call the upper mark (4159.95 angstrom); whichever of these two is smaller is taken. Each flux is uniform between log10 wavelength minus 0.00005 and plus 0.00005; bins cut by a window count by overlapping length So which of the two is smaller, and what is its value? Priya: 15.4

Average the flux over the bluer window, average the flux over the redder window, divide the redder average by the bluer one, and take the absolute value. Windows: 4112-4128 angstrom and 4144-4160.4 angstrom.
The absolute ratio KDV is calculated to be 1.11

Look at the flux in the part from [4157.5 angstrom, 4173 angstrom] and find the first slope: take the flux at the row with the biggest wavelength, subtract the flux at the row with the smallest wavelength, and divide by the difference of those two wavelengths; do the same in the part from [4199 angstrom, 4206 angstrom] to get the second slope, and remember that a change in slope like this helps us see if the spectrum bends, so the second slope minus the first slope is 1.5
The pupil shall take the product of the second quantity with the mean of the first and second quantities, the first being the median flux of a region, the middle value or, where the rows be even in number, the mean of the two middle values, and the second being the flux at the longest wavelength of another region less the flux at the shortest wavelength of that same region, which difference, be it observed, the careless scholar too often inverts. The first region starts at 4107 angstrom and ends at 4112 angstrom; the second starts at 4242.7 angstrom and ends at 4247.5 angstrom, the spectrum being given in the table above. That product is 11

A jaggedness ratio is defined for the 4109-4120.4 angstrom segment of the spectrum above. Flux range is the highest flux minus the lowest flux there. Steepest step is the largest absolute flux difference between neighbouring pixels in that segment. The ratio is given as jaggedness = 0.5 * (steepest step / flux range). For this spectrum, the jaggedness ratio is 0.39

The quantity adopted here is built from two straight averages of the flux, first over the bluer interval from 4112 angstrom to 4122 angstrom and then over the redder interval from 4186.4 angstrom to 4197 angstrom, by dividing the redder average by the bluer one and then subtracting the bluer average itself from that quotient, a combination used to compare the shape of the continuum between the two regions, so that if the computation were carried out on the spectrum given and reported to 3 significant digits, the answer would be -14.0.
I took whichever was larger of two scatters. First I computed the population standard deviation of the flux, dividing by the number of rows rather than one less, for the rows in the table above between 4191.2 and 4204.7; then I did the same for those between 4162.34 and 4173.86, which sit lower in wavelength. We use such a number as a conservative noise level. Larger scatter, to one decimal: 2.6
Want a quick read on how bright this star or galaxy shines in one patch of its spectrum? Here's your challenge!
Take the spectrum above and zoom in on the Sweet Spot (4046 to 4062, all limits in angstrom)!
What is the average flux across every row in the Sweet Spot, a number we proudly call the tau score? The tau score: 15.7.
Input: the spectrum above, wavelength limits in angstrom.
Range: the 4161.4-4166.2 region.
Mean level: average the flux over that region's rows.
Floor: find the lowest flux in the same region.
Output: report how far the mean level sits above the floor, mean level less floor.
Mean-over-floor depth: 1.8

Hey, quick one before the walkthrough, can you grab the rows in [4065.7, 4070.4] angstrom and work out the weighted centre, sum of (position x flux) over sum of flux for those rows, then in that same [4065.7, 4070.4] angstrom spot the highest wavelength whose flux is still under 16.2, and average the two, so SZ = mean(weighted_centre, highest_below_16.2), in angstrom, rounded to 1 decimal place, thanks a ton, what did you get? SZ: 4069.0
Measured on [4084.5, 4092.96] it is 4090.6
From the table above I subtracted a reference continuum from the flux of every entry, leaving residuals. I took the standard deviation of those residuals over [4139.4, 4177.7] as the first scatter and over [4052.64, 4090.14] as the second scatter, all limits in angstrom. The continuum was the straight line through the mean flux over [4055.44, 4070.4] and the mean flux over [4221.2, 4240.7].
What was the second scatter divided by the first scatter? 0.93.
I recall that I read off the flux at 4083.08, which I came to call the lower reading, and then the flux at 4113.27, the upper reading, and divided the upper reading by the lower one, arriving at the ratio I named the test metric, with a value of 1.18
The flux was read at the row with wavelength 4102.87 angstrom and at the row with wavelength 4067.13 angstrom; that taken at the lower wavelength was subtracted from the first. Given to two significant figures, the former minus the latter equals 4.3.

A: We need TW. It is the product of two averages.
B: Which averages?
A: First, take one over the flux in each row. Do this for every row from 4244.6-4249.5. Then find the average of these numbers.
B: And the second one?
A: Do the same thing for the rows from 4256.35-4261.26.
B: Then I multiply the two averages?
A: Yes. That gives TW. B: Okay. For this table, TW 0.0037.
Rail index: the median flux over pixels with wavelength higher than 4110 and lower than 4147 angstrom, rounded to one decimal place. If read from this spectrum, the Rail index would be 15.4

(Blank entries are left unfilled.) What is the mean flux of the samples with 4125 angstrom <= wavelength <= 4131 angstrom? 15.6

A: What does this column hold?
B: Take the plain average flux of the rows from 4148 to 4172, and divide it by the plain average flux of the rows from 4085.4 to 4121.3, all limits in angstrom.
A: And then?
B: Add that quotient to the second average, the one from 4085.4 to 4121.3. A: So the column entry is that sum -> 15.6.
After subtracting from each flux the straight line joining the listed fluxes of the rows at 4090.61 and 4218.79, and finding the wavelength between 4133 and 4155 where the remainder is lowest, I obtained 4152.29 angstrom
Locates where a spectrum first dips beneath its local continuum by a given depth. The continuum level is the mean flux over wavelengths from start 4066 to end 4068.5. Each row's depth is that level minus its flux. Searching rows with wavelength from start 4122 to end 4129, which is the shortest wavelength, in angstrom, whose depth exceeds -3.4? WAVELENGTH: 4122.76 angstrom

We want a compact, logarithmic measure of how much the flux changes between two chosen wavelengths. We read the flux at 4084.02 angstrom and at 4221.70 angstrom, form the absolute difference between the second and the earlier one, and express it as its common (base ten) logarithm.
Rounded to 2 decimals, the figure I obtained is 0.45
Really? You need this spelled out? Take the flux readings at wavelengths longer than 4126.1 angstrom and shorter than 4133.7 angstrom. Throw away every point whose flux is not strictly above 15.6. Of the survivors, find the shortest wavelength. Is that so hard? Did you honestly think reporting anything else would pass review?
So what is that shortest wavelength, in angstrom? 4128.46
